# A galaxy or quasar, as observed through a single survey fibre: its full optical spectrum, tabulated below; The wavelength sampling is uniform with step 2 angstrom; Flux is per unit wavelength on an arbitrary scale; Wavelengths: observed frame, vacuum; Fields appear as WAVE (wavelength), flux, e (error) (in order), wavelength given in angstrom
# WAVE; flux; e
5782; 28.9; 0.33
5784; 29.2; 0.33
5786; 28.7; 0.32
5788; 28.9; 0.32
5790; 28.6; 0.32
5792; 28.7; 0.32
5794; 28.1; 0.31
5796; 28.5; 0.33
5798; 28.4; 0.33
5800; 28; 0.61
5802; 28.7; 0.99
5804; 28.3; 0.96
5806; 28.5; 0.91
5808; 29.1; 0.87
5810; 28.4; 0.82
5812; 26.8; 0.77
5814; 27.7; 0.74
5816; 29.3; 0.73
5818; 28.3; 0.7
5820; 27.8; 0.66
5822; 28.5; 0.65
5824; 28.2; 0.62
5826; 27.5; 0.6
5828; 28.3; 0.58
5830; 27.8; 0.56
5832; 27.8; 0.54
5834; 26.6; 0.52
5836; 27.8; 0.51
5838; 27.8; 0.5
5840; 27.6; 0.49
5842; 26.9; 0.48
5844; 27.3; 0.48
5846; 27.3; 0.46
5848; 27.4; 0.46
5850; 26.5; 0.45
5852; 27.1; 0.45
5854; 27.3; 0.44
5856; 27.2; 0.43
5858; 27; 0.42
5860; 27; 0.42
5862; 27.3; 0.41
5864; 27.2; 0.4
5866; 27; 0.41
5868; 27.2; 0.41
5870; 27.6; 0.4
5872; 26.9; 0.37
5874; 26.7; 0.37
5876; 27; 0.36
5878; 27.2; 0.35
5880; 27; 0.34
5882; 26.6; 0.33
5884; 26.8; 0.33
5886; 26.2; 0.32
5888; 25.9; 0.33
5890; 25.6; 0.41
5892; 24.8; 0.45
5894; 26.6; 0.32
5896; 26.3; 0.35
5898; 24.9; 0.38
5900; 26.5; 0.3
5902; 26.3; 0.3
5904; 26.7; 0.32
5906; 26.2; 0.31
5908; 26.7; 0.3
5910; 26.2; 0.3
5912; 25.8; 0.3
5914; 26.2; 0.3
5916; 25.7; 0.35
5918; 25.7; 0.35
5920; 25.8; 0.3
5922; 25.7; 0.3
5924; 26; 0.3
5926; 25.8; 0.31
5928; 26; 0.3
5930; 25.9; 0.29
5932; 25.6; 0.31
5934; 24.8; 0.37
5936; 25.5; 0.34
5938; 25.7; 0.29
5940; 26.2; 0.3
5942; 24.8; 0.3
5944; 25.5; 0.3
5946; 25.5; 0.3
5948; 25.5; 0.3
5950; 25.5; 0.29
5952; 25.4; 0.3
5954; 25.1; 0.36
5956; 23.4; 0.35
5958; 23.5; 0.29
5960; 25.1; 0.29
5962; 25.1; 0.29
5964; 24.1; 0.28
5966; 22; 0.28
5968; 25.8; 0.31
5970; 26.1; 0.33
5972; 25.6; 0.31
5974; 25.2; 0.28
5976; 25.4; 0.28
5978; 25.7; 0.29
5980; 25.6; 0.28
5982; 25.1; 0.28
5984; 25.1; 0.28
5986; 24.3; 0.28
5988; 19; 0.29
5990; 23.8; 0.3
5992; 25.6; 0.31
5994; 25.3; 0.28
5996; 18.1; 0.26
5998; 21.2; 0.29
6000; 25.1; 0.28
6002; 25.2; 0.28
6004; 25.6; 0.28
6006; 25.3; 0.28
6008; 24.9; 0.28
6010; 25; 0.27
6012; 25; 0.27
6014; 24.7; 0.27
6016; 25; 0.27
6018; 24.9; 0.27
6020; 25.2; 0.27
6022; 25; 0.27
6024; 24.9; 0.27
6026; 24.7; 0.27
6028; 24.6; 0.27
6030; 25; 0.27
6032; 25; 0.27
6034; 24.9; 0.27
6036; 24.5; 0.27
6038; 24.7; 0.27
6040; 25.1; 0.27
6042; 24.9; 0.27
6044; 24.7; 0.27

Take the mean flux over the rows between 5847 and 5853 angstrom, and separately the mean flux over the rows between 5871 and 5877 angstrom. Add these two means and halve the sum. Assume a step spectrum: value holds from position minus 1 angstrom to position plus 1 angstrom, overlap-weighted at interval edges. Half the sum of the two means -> 26.9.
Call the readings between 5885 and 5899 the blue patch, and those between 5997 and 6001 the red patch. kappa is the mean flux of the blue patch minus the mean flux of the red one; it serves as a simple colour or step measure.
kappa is 2.6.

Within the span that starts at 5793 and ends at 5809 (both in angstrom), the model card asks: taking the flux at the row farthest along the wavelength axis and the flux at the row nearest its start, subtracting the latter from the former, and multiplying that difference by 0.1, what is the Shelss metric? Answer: 0.10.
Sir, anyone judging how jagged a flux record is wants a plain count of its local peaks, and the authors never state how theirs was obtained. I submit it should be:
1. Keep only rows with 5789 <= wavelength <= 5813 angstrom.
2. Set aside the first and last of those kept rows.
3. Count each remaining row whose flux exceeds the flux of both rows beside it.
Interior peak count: 4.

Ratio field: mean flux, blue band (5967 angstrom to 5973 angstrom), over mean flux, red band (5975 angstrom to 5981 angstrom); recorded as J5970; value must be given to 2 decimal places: 1.01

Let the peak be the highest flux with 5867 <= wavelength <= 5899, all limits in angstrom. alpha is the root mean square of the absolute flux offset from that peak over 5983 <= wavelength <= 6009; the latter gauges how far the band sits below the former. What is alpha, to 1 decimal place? 4.6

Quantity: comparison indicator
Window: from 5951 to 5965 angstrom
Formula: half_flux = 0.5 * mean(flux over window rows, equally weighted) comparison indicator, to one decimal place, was 12.3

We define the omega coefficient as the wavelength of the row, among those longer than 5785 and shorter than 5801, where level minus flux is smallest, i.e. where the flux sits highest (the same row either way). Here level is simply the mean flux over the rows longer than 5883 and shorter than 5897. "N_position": 5788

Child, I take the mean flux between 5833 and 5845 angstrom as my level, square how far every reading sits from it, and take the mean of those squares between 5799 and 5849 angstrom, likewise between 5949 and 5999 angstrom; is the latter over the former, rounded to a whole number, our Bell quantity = 18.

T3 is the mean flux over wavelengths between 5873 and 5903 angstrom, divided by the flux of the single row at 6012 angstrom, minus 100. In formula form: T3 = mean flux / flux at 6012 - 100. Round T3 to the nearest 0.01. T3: -98.95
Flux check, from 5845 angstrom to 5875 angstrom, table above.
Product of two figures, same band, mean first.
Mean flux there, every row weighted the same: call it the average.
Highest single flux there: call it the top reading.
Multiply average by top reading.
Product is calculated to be 748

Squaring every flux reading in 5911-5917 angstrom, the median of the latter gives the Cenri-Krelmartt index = 666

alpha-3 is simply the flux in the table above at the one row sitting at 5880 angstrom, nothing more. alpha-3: 27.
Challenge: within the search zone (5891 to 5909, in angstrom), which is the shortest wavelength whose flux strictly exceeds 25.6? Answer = 5894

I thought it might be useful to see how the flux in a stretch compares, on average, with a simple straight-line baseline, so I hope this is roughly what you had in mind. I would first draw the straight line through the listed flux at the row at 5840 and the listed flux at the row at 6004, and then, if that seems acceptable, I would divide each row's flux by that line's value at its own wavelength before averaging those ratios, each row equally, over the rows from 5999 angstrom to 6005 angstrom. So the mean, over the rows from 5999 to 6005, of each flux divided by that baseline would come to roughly 0.987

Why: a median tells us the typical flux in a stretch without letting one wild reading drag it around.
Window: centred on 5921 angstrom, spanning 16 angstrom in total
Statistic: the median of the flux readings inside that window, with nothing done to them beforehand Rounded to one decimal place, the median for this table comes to 25.8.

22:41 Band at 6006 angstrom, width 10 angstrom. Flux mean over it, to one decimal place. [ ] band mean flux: 25.2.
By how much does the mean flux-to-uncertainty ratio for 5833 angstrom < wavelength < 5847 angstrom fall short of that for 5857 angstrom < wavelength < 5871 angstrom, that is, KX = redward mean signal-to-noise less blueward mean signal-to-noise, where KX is 11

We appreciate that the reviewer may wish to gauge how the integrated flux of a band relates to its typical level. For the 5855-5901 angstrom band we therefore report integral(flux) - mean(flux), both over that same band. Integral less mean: 1198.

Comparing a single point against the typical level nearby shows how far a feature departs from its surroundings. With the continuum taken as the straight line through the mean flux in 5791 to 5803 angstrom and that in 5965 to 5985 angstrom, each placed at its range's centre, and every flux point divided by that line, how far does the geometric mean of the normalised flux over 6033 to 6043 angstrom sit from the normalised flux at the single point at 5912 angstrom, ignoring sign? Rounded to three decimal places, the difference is 0.053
